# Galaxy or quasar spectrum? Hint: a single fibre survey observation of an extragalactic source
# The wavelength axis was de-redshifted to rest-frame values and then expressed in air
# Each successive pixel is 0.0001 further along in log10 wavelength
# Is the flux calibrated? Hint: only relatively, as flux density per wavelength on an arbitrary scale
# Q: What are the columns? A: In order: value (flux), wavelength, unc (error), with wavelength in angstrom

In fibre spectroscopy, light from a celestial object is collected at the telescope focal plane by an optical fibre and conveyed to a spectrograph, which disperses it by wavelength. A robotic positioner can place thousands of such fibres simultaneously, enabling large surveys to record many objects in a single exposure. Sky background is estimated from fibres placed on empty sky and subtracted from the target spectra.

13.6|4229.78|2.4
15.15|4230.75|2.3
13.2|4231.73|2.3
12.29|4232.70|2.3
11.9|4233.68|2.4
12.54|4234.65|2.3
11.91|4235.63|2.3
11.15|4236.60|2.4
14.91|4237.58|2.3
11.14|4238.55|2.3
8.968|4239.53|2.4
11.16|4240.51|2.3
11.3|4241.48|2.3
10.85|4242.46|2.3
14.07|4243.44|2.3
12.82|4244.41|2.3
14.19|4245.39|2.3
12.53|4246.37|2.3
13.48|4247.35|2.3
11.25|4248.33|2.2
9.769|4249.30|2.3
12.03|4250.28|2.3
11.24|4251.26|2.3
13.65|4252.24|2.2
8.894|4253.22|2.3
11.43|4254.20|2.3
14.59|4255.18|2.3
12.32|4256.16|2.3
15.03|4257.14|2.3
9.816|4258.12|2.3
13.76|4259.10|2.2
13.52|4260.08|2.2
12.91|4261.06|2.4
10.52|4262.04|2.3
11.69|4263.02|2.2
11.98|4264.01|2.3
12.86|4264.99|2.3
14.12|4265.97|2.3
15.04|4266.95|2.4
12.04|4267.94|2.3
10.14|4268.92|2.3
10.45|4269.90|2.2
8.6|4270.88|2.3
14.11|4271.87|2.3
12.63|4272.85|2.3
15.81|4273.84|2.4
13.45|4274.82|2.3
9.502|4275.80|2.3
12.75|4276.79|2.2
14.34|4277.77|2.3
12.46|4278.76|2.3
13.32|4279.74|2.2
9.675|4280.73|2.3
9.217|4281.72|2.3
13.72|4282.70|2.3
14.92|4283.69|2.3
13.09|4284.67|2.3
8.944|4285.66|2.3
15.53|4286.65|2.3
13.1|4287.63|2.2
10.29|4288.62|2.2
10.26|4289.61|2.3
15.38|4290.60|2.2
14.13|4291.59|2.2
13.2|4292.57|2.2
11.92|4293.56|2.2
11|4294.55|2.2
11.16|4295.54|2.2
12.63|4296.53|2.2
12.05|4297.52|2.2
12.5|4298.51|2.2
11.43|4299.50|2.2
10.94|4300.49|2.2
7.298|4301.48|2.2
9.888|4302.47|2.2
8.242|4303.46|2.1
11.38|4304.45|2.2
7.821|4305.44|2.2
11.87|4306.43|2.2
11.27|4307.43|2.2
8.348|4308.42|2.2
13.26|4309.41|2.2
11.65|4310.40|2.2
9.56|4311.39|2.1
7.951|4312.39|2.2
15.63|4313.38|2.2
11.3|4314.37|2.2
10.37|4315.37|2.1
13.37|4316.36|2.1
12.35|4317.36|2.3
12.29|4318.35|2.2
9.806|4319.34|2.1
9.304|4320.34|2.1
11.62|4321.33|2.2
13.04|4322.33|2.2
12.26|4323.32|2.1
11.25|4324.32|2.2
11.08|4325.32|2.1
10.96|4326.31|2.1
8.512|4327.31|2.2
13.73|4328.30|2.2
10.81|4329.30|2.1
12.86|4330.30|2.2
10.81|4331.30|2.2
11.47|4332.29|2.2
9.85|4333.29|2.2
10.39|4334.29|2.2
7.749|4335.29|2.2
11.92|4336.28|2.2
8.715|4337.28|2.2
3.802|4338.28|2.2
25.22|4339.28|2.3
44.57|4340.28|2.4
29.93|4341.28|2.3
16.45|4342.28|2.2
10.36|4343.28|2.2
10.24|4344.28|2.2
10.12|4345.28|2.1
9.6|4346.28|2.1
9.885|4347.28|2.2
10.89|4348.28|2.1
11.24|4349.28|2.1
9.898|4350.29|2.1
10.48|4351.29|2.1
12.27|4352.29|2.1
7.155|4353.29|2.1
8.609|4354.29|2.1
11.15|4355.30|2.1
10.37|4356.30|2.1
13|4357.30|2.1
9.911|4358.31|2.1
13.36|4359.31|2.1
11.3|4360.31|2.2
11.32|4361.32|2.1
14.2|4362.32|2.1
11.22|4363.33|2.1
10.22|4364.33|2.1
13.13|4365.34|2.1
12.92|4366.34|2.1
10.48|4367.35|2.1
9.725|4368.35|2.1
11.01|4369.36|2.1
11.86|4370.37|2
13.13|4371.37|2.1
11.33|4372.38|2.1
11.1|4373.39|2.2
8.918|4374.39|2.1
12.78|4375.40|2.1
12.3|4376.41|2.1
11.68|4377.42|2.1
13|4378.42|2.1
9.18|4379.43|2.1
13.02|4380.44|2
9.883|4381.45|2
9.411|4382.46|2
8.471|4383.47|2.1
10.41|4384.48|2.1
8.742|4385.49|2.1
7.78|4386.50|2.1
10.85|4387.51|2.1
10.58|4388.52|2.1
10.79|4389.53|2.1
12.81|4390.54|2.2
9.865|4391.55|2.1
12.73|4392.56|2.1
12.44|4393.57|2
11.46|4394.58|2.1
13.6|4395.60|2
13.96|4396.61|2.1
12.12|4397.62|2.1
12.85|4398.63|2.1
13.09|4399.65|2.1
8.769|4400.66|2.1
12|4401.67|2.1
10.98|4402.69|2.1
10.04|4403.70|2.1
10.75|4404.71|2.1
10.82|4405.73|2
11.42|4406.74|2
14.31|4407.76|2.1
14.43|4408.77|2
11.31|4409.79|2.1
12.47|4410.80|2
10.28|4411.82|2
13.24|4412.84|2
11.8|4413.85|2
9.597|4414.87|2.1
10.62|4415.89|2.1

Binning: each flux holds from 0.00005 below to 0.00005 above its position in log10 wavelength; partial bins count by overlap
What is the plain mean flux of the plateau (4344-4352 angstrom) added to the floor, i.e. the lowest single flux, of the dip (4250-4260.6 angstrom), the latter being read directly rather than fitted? 19.2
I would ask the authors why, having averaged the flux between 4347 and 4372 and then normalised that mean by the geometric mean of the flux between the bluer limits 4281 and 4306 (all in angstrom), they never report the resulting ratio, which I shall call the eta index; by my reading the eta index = 0.98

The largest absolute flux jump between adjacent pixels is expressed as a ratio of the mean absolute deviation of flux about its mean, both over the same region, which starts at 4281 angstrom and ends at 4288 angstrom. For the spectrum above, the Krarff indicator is 3.2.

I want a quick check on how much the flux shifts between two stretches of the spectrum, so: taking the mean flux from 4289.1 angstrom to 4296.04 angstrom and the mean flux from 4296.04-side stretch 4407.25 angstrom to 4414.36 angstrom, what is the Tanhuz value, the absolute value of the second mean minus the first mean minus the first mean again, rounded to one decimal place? 12.3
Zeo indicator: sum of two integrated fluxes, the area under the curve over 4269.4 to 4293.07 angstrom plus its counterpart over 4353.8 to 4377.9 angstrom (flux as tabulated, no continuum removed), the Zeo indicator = 571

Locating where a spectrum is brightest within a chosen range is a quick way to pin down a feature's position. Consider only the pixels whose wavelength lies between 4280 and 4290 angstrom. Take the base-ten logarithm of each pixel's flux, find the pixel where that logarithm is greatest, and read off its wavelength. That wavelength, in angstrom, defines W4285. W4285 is 4286.65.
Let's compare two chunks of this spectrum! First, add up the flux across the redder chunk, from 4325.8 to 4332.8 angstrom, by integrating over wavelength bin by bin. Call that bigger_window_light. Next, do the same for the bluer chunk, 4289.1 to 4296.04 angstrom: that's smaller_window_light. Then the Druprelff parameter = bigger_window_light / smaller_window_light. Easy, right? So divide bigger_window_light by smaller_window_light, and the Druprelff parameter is 0.92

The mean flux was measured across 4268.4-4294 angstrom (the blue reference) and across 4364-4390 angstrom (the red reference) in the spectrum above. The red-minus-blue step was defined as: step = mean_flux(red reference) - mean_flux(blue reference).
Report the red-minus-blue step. -1.5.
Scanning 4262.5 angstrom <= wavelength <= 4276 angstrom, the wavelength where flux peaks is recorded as 4273.84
